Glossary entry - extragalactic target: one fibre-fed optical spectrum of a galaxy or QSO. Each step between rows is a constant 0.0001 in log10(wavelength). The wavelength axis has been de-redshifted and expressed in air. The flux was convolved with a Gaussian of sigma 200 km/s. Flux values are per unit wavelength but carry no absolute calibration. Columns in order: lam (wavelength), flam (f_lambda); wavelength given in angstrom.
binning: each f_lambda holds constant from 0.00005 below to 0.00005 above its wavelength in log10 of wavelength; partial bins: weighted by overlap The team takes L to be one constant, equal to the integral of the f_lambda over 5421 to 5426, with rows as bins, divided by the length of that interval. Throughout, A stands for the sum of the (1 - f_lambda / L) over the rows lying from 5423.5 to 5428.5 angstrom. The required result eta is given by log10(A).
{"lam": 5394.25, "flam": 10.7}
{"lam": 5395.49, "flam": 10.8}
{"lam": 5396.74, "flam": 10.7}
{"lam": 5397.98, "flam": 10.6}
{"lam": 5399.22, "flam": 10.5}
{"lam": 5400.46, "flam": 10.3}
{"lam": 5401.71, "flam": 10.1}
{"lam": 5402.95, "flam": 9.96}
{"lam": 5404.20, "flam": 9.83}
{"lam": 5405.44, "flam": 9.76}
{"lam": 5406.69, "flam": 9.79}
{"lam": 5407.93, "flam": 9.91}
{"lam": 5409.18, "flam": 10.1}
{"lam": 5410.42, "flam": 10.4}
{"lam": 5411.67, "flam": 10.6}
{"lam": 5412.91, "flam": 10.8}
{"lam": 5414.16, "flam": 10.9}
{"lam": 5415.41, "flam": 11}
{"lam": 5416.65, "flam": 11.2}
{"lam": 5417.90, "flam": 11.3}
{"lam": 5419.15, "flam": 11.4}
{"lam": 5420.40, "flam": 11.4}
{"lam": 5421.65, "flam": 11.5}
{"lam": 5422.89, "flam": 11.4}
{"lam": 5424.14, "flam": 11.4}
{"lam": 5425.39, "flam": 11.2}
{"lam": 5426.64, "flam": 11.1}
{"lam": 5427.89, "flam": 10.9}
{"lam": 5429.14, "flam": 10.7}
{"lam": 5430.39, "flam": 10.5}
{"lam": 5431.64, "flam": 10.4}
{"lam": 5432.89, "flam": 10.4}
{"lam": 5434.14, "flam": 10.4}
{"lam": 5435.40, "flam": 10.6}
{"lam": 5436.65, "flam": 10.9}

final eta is -1.1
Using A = 0.08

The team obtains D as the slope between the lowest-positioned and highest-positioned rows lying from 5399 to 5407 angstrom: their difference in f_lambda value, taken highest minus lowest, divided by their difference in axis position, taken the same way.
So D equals -0.10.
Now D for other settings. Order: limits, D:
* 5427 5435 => -0.08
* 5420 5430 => -0.08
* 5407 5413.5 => 0.18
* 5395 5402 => -0.11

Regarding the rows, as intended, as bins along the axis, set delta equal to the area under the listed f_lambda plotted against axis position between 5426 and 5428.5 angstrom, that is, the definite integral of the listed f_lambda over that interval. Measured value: 27.5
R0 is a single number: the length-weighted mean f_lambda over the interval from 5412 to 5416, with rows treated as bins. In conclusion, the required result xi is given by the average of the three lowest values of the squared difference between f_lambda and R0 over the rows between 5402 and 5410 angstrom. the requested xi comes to 0.79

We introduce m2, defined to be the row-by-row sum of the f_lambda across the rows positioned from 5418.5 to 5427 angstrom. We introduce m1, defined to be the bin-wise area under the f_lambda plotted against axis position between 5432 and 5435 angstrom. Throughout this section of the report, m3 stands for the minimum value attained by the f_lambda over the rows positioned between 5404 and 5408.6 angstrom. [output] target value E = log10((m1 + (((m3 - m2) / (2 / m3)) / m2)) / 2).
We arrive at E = 1.13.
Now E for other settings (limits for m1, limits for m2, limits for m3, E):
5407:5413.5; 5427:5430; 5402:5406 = 1.51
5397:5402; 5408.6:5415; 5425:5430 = 1.38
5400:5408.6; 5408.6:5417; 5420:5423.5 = 1.61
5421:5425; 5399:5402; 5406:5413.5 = 1.33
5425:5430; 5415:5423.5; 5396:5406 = 1.40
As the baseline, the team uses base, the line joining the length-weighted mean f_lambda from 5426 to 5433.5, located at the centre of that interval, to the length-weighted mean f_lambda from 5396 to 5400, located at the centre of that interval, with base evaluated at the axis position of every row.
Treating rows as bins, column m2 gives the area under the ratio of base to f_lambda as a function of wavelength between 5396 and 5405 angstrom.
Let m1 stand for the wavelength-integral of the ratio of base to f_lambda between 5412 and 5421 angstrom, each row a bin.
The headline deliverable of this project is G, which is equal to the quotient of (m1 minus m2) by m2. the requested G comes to -0.07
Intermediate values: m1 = 8.61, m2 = 9.3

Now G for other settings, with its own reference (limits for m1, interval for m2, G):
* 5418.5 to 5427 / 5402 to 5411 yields -0.17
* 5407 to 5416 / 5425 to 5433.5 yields 0.08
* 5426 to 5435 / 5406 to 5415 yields -0.02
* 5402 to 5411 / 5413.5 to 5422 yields 0.19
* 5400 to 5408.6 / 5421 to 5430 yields 0.07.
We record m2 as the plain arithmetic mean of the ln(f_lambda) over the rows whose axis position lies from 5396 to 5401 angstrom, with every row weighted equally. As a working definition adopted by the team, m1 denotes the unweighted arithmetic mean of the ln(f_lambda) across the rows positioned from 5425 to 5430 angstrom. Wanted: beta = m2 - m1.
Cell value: -0.04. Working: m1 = 2.40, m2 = 2.35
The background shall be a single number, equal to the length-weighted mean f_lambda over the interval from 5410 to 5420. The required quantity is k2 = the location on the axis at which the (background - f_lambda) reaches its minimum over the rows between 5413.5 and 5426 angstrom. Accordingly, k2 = 5421.65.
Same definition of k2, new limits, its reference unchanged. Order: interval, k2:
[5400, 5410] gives 5400.46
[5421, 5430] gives 5421.65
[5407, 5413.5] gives 5412.91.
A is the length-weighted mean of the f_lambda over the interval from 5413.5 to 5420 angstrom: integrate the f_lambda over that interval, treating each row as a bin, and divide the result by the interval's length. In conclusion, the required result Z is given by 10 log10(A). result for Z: 10.5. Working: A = 11.2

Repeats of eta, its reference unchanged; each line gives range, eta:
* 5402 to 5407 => -0.3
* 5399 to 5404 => -0.4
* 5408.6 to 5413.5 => -0.5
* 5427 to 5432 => -0.6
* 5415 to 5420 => -1.2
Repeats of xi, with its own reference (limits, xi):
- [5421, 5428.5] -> 0.05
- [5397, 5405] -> 0.18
